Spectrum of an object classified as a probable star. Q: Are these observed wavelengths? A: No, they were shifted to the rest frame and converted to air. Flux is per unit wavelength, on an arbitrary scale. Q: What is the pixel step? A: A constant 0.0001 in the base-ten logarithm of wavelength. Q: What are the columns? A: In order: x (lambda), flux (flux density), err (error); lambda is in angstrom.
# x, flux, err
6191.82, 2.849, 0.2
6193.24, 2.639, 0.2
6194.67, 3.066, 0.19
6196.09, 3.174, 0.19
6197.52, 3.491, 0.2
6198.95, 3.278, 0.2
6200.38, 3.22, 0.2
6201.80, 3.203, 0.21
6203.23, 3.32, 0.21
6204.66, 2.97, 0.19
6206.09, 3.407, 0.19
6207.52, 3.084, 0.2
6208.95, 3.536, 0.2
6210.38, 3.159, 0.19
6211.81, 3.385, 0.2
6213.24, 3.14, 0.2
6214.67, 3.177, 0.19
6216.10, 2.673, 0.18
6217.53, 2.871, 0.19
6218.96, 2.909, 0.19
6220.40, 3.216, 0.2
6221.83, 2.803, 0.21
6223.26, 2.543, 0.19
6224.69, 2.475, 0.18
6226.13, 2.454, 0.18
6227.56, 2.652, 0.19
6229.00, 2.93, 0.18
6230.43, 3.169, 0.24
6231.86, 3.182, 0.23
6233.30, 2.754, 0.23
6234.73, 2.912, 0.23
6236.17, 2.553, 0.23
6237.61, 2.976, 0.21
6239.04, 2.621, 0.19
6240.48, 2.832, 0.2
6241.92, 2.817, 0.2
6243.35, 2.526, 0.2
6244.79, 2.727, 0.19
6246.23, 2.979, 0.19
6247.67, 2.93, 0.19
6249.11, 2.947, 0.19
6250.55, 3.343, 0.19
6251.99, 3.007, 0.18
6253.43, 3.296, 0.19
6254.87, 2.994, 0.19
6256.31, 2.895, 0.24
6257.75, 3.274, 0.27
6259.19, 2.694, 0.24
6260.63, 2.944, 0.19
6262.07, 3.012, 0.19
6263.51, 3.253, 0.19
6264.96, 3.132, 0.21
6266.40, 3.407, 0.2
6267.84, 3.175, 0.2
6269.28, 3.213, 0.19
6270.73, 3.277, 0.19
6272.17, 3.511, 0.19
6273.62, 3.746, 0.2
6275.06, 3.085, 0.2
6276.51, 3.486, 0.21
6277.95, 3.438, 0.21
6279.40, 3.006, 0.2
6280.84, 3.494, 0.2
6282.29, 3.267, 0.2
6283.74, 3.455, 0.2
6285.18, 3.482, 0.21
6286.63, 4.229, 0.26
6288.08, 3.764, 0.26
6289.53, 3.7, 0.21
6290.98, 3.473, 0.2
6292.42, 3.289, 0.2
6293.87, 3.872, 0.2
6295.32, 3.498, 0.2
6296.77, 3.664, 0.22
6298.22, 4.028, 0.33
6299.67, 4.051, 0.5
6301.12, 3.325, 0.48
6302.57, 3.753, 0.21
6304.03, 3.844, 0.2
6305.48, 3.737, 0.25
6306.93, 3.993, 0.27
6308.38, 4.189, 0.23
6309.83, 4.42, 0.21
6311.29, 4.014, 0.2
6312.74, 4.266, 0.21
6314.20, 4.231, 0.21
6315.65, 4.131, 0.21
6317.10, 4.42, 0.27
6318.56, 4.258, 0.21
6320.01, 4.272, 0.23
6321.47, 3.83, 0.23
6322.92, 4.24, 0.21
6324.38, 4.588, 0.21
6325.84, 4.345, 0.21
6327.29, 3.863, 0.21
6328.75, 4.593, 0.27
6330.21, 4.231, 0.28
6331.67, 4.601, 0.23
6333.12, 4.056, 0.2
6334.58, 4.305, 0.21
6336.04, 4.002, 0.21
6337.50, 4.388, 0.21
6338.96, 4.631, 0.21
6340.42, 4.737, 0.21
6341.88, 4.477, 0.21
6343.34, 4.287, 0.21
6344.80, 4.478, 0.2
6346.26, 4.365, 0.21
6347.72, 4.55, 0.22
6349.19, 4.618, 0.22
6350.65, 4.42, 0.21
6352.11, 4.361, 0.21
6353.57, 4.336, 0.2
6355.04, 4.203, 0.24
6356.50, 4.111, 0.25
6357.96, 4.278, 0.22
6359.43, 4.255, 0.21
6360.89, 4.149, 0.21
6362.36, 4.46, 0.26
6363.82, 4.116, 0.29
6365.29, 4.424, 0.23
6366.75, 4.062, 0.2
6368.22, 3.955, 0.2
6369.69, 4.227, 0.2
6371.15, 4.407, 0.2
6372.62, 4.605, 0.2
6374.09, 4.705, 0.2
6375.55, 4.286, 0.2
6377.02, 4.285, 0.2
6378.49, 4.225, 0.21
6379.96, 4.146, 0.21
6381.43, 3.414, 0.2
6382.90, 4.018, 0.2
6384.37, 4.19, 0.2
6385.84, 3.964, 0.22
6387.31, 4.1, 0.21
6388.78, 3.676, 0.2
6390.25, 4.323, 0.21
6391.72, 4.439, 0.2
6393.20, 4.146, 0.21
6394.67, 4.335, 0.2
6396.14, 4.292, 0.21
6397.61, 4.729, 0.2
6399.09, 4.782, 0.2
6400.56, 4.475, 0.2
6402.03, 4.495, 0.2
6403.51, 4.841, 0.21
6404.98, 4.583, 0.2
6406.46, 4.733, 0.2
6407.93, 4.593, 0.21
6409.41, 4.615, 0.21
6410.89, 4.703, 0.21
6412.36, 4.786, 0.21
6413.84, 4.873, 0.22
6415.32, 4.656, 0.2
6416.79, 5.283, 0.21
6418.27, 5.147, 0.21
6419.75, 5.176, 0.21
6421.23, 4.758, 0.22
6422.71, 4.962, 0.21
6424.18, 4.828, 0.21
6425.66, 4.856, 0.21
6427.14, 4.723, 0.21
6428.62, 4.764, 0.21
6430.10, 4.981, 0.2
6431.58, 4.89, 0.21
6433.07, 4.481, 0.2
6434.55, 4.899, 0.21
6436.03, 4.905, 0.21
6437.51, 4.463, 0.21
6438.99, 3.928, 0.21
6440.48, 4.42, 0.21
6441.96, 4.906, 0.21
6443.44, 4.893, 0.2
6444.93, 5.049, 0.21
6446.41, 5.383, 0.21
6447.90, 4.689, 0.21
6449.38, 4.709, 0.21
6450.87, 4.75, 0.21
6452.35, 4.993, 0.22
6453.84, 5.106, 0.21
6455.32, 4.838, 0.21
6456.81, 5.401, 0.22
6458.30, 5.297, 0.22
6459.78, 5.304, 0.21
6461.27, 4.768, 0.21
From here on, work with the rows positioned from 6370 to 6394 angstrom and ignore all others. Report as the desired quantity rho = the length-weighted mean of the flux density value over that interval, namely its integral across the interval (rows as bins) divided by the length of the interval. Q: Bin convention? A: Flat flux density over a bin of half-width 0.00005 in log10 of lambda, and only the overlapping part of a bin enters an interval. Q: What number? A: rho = 4.2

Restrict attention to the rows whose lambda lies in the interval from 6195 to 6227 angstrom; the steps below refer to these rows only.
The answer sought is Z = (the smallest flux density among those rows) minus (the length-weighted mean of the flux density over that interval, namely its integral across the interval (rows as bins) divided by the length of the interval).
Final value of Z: -0.61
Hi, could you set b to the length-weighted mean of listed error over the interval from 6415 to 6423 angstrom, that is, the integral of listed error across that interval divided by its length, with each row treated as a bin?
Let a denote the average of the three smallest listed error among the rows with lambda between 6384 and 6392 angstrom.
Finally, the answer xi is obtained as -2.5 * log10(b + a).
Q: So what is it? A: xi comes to 0.97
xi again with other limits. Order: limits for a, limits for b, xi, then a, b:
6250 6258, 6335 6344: 1.00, 0.187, 0.210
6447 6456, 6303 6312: 0.90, 0.210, 0.226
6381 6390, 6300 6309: 0.79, 0.200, 0.284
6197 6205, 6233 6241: 0.96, 0.197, 0.215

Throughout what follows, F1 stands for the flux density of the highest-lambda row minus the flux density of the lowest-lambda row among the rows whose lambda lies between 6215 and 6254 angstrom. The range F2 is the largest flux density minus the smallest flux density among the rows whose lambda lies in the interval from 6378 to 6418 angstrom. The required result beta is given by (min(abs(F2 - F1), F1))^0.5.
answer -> 0.79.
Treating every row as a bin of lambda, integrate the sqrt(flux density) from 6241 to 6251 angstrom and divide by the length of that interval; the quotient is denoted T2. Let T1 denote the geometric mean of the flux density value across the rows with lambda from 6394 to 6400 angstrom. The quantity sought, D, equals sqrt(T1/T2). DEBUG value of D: 1.6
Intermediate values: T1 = 4.5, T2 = 1.70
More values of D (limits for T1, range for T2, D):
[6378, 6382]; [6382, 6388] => 1.4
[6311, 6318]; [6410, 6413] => 1.4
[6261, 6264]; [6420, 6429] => 1.2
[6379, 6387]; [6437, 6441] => 1.4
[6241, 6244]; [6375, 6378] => 1.1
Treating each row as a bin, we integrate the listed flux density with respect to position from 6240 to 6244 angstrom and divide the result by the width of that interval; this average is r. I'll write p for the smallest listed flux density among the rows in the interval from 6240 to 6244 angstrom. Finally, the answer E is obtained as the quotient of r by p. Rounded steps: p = 2.526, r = 2.73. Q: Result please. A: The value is 1.079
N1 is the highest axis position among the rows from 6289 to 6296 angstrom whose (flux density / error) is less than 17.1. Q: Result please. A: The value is 6292.42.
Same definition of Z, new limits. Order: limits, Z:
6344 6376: -0.38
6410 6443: -0.86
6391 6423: -0.55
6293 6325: -0.70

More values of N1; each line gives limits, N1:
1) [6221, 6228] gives 6227.56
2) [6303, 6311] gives 6306.93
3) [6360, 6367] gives 6363.82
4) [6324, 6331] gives 6330.21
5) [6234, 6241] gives 6240.48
